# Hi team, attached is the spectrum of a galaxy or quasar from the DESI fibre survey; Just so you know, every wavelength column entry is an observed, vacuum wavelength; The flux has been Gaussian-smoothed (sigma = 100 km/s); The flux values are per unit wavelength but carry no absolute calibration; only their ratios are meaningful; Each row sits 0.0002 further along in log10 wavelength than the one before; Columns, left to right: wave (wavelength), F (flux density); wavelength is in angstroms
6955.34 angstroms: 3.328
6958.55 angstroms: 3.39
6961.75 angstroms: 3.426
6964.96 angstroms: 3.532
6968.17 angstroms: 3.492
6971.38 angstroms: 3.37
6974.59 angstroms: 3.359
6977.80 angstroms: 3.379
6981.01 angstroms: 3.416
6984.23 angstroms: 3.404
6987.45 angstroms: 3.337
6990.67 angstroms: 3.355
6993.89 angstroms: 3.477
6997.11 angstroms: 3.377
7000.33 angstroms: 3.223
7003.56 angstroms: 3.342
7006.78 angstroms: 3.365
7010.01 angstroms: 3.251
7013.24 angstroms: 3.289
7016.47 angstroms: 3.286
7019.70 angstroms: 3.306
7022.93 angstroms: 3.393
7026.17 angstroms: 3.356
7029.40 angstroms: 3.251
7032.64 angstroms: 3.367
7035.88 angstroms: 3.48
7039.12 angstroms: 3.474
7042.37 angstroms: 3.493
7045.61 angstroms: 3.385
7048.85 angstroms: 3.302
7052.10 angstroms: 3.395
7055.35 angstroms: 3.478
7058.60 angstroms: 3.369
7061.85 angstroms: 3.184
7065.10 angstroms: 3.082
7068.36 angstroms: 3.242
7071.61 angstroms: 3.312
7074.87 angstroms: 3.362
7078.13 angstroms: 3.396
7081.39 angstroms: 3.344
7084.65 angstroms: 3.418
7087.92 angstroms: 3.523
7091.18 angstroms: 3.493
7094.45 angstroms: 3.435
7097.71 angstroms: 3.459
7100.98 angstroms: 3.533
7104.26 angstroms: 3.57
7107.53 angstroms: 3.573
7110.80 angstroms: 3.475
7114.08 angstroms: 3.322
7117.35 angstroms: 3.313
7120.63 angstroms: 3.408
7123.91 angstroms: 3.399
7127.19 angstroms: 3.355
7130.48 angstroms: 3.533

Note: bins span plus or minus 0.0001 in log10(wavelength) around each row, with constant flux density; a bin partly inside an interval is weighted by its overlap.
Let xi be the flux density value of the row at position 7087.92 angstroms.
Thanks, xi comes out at 3.523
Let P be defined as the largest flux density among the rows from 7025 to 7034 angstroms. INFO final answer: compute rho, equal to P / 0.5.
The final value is 6.73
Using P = 3.367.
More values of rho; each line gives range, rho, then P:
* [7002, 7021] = 6.73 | 3.365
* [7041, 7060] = 6.99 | 3.493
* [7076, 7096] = 7.05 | 3.523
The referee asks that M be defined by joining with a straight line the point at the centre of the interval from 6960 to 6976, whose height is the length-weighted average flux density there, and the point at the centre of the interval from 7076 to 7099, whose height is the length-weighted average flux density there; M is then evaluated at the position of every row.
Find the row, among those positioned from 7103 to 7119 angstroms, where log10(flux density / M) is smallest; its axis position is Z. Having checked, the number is 7117.35 angstroms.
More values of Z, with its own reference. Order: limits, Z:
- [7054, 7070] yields 7065.10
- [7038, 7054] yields 7048.85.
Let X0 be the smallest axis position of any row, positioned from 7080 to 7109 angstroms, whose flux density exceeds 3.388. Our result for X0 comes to 7084.65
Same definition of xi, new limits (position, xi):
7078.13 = 3.396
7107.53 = 3.573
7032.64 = 3.367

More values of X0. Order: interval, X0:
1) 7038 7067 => 7039.12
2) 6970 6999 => 6981.01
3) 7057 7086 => 7078.13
